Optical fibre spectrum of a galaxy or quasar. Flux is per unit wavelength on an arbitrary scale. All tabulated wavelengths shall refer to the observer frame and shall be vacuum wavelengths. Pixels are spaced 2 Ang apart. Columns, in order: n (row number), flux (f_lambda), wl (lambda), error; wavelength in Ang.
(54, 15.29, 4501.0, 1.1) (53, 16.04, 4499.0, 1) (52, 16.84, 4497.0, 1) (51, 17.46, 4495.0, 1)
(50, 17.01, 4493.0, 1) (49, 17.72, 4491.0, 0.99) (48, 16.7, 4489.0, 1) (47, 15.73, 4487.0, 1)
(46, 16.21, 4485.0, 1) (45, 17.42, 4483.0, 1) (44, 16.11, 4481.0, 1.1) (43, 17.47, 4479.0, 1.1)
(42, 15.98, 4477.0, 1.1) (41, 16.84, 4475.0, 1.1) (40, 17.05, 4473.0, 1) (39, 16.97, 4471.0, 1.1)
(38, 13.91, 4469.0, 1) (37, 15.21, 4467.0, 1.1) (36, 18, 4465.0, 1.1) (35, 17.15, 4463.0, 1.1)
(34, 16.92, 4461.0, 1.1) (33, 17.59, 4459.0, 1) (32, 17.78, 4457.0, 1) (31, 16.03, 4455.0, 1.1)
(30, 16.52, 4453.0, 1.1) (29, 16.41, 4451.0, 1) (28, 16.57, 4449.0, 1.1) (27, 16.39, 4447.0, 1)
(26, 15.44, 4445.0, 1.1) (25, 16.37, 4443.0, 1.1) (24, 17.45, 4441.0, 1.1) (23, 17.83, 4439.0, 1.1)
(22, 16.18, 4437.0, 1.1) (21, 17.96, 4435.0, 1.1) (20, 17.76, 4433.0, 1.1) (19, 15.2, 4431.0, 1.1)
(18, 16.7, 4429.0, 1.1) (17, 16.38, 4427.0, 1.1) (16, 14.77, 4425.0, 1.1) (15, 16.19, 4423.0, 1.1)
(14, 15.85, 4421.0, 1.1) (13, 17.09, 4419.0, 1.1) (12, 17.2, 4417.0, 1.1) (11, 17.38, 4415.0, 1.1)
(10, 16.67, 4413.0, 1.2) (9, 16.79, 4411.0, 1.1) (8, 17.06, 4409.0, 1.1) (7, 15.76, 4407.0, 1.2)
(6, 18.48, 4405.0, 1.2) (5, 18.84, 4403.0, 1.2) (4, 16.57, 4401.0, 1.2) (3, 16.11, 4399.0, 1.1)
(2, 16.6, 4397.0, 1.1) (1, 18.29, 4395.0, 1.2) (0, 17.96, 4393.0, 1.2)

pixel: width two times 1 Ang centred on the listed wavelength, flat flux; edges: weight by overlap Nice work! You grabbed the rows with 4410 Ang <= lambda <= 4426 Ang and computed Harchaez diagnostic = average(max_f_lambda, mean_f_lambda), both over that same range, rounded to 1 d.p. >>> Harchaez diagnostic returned 16.9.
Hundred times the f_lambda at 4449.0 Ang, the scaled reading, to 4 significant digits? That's 1657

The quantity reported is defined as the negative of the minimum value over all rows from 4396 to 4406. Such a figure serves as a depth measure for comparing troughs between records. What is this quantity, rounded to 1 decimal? -16.1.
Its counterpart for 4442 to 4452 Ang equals -15.4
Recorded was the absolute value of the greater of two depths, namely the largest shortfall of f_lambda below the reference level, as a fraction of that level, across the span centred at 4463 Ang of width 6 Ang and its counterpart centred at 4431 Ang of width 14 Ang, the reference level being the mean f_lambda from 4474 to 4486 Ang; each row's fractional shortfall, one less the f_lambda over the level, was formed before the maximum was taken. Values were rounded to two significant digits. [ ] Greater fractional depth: 0.11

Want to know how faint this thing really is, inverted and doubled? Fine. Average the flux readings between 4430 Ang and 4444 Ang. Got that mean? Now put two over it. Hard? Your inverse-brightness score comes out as 0.118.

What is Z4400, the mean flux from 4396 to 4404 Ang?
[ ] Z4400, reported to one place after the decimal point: 17.0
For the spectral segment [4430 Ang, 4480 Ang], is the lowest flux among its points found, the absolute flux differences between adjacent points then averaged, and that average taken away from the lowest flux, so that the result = 12.9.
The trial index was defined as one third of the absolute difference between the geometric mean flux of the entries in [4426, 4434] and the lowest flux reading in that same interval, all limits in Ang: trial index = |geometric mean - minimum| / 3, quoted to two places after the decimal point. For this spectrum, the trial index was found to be 0.43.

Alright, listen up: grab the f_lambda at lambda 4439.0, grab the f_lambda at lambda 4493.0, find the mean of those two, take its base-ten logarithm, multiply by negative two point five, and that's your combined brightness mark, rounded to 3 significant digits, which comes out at -3.10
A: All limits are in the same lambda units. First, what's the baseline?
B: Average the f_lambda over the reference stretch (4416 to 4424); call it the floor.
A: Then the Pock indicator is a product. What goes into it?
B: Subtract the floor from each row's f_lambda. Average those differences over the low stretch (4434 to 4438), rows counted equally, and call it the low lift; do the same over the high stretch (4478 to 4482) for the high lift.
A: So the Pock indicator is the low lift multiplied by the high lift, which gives 0.101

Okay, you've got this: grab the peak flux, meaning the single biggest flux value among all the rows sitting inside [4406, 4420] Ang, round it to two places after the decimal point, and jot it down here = 17.38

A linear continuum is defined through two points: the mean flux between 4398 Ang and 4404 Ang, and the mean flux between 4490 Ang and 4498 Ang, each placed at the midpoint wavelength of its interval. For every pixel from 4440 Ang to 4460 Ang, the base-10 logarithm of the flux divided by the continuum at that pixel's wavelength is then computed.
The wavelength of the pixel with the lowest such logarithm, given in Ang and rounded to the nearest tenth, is 4445.0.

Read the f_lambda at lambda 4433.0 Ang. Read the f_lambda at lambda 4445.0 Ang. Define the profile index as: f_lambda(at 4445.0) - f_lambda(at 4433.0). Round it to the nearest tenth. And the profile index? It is -2.3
